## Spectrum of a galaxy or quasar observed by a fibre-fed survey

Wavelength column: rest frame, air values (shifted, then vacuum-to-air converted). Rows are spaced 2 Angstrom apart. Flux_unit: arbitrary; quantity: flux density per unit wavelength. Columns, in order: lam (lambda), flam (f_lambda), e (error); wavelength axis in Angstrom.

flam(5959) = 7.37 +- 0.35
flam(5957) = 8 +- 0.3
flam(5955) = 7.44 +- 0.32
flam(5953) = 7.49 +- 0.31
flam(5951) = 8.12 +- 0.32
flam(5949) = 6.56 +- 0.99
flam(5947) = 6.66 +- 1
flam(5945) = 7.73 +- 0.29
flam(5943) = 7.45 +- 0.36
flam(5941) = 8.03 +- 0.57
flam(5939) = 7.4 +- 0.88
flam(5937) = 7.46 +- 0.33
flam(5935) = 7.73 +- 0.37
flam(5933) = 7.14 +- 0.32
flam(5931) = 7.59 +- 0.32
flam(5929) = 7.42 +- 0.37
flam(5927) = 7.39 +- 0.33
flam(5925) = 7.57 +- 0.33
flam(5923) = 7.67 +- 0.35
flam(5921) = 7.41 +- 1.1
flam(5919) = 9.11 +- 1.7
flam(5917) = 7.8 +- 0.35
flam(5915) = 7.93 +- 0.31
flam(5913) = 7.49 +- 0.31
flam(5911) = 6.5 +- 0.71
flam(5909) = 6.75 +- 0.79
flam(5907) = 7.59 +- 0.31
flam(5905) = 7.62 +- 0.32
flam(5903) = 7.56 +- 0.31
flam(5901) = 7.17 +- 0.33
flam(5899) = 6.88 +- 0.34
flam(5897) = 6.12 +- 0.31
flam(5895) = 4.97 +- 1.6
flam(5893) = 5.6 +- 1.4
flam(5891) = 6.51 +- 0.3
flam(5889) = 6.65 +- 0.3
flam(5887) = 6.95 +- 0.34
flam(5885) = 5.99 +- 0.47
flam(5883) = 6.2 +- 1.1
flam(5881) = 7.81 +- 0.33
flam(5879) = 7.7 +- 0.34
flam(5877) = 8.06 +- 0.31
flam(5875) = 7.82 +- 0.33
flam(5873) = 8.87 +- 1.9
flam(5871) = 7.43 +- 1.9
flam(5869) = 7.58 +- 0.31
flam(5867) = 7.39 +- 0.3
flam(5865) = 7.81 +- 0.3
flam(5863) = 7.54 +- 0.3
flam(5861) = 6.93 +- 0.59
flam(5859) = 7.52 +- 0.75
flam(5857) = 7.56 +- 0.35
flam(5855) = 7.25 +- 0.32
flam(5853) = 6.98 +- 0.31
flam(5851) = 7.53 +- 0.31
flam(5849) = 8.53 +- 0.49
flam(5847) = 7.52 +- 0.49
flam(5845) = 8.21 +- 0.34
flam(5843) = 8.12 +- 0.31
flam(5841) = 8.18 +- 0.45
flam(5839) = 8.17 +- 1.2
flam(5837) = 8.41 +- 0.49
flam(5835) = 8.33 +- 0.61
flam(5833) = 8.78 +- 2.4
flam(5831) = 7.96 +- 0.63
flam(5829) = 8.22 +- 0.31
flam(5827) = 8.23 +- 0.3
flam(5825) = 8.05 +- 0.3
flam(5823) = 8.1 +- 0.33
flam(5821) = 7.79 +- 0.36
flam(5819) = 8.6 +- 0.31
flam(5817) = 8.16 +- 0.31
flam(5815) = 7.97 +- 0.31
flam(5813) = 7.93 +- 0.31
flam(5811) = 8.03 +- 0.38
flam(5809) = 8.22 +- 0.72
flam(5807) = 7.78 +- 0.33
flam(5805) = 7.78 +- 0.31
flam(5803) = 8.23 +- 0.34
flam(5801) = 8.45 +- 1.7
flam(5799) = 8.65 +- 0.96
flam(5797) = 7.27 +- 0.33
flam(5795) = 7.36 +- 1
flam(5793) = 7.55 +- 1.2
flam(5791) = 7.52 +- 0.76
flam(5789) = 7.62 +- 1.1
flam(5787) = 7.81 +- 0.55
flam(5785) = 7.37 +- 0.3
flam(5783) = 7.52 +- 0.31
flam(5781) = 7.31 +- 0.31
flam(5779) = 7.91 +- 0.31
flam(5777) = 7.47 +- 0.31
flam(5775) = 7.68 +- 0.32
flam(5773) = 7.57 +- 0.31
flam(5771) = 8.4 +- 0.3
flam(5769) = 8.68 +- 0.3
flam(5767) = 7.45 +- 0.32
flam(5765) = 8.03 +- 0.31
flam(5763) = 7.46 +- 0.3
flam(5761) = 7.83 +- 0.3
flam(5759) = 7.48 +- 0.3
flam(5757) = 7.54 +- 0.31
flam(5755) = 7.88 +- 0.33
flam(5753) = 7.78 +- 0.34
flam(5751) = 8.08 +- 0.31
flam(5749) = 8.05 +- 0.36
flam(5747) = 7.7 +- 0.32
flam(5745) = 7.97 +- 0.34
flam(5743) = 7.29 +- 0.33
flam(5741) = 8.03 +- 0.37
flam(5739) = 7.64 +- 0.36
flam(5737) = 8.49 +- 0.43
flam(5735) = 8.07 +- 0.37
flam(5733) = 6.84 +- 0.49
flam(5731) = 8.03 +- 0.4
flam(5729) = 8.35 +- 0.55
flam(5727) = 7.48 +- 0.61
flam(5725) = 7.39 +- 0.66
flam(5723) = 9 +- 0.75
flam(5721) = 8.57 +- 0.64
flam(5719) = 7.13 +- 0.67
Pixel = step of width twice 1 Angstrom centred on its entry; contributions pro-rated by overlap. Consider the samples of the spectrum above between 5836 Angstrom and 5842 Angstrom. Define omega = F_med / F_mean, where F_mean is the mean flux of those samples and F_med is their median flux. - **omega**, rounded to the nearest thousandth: 0.991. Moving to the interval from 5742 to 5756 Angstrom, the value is 1.007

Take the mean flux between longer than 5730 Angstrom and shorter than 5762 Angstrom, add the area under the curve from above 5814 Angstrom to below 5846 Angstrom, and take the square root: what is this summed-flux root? 16.4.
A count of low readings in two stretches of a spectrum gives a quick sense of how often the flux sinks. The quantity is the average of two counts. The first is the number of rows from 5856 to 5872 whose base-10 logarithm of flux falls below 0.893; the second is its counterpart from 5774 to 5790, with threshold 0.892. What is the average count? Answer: 7.0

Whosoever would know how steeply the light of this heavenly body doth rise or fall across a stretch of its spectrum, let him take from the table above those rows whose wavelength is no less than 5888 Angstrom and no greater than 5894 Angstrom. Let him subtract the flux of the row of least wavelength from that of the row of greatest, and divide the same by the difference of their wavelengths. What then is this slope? -0.26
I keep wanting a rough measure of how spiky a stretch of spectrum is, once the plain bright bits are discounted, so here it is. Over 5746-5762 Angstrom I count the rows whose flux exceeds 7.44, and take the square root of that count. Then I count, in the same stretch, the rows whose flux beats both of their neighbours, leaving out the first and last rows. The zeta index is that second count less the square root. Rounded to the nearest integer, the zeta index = -1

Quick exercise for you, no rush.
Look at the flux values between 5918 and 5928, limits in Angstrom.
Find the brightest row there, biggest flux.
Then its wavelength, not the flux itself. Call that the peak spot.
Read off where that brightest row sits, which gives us 5919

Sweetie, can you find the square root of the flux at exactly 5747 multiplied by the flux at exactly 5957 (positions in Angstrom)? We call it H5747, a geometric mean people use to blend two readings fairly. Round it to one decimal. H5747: 7.8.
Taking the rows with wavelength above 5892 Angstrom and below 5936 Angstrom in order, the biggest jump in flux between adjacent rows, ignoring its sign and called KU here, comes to 1.7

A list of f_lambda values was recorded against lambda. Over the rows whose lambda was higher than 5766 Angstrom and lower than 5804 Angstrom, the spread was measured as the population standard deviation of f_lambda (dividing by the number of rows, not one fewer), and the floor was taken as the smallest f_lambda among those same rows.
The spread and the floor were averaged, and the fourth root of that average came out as 1.40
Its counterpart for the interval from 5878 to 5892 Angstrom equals 1.35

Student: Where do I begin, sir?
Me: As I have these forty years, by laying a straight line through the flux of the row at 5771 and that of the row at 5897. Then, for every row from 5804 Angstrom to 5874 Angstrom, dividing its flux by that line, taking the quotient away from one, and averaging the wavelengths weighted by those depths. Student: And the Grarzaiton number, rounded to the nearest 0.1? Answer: 5845.1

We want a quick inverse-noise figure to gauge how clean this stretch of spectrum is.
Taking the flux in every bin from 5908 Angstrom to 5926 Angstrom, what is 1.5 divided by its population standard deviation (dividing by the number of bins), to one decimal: 2.1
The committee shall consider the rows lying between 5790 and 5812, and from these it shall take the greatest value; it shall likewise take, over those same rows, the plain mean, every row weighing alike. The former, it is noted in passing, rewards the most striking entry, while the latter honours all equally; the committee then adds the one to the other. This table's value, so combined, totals 16.5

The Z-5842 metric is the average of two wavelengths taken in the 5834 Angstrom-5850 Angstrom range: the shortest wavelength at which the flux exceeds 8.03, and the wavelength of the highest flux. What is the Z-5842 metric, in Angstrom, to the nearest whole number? 5842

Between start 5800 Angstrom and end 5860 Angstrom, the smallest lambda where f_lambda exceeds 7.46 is 5801 Angstrom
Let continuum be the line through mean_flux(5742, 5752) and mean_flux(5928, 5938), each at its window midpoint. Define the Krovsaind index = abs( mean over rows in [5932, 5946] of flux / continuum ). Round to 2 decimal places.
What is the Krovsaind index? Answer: 1.01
